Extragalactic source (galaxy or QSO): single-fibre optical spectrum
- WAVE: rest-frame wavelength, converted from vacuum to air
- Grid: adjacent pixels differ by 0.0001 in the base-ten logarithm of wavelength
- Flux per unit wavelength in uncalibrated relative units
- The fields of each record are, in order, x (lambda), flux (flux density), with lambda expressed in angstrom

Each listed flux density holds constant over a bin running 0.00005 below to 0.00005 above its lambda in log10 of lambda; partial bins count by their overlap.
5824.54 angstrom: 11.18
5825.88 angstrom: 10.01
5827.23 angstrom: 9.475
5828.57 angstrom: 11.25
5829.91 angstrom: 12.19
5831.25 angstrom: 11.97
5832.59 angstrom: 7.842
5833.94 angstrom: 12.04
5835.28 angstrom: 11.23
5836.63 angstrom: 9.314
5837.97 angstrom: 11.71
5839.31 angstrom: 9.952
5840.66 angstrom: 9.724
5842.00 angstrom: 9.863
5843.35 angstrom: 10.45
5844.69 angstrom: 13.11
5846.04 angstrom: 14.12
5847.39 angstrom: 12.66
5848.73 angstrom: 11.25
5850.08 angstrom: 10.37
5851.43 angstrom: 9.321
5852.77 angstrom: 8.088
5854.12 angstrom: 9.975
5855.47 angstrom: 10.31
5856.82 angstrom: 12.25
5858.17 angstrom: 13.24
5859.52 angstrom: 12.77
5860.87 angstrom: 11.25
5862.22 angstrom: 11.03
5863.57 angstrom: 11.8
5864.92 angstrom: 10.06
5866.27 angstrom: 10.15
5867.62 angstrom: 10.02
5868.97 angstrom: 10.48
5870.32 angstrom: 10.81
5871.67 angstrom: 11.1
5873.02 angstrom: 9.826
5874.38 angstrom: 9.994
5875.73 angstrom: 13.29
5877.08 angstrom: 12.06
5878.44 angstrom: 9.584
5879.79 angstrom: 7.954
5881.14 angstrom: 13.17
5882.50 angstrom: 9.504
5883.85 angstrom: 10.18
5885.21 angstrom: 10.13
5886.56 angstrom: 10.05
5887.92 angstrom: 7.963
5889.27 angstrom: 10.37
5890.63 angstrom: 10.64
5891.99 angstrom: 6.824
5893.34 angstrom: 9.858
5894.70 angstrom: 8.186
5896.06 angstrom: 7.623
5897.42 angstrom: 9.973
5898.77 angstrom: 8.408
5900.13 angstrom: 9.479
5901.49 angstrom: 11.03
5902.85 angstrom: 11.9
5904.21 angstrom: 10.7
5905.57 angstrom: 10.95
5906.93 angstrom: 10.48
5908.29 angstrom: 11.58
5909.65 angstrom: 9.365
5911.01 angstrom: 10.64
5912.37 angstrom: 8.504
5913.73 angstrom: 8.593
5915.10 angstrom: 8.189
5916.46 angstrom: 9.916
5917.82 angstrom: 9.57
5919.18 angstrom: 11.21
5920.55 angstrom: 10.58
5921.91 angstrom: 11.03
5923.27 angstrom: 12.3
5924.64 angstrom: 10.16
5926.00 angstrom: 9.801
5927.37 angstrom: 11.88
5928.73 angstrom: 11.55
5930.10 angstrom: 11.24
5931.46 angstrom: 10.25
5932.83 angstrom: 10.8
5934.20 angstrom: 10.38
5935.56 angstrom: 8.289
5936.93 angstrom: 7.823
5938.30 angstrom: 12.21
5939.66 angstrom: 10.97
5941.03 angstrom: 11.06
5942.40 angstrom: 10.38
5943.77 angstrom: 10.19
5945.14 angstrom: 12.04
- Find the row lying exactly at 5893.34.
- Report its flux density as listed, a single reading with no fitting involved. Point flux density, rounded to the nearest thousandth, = 9.858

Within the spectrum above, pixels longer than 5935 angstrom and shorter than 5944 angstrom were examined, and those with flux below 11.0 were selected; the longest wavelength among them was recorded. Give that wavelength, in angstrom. 5943.77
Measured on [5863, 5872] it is 5870.32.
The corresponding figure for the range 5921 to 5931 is 5926.00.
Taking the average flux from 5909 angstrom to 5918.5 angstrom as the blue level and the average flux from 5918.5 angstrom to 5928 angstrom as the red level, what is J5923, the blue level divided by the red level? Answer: 0.84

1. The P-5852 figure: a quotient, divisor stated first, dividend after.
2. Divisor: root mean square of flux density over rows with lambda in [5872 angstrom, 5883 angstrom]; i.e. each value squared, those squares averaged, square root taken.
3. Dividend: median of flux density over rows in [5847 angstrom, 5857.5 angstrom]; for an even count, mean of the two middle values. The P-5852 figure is 0.96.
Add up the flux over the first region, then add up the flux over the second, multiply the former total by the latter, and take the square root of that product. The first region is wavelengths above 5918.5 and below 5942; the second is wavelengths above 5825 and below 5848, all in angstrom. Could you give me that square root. 184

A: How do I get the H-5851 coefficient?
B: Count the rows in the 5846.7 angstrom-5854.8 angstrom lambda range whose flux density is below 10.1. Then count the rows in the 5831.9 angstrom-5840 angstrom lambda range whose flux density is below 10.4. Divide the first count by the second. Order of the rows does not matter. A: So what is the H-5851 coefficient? 1.0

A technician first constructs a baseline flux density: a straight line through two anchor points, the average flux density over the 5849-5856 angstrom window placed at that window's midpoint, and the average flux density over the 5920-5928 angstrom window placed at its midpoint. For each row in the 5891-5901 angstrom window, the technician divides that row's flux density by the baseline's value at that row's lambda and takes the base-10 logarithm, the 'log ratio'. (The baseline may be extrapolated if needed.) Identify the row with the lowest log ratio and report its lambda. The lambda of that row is 5891.99 angstrom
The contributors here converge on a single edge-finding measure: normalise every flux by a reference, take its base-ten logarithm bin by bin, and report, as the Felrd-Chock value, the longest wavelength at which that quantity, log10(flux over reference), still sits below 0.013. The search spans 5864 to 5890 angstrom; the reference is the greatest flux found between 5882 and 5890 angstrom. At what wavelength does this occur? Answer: 5889.27 angstrom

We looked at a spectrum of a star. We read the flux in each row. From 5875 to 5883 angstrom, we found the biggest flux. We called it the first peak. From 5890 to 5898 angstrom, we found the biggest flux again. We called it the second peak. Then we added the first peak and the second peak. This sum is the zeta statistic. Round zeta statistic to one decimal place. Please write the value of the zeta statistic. 23.9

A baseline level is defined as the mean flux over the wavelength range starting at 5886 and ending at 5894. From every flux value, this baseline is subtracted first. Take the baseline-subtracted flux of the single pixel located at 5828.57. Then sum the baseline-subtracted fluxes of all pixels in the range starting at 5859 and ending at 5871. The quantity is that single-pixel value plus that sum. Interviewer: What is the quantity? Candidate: 17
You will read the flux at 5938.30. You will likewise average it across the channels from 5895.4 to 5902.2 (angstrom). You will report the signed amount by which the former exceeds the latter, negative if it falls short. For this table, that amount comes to 2.9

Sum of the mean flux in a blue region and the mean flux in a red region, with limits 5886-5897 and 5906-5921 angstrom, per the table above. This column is 18.8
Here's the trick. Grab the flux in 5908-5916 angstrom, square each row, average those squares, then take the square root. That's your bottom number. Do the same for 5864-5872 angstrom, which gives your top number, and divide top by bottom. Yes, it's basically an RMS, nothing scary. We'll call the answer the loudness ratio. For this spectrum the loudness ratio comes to 1.09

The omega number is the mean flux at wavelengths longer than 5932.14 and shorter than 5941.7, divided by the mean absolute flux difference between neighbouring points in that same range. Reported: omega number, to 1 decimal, 7.1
